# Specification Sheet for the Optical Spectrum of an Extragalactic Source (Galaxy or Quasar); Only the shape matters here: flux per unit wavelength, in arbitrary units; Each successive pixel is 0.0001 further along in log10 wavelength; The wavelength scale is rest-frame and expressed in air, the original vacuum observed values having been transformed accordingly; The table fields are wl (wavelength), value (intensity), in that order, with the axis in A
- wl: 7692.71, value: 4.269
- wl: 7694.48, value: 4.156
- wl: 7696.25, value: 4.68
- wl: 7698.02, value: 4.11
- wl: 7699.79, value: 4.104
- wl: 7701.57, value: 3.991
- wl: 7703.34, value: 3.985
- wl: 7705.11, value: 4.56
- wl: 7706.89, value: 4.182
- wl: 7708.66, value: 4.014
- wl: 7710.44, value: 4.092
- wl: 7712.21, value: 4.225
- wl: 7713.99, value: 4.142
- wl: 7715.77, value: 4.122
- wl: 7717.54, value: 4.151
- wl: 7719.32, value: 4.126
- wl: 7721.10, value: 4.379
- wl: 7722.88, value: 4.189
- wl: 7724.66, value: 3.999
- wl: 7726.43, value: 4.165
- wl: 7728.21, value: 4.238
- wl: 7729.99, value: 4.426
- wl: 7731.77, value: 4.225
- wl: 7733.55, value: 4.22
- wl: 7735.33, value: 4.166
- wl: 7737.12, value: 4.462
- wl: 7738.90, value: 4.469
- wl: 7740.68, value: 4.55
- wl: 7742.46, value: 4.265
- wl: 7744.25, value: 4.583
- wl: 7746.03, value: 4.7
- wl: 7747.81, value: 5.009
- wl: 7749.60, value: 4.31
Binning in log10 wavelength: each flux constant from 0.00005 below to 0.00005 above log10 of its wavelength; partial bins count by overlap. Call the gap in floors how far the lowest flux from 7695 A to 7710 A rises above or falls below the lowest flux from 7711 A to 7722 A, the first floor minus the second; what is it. -0.14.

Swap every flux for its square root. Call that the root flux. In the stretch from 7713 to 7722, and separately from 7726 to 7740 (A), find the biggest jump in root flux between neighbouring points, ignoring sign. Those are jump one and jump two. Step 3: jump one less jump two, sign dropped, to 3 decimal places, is 0.010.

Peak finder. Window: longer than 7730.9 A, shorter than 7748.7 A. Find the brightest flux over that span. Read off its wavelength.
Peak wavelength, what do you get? 7747.81 A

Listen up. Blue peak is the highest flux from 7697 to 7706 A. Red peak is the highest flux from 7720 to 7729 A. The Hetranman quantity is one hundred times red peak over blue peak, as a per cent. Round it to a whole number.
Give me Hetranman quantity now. 96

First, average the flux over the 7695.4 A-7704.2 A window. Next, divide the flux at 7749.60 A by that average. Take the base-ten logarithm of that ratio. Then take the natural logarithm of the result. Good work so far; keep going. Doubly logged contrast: -4.27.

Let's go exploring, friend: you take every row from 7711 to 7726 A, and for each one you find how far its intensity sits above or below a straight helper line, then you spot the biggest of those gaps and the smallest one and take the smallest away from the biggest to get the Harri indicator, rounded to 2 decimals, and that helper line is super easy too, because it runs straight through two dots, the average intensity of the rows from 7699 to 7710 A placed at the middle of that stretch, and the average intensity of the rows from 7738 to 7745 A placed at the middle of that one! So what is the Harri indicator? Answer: 0.41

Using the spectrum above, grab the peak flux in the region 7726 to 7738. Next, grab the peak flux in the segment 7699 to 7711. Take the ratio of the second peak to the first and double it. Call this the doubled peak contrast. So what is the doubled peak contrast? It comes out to 2.04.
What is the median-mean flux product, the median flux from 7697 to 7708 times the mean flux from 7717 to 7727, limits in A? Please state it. 17.1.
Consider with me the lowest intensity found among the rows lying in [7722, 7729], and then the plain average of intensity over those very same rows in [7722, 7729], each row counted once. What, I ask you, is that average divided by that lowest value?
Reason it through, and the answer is 1.04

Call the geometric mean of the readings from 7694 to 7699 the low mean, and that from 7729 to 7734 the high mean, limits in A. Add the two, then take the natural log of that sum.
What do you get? 2.15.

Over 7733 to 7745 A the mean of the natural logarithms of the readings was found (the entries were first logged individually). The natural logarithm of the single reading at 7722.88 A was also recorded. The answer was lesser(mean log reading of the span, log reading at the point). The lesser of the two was 1.43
